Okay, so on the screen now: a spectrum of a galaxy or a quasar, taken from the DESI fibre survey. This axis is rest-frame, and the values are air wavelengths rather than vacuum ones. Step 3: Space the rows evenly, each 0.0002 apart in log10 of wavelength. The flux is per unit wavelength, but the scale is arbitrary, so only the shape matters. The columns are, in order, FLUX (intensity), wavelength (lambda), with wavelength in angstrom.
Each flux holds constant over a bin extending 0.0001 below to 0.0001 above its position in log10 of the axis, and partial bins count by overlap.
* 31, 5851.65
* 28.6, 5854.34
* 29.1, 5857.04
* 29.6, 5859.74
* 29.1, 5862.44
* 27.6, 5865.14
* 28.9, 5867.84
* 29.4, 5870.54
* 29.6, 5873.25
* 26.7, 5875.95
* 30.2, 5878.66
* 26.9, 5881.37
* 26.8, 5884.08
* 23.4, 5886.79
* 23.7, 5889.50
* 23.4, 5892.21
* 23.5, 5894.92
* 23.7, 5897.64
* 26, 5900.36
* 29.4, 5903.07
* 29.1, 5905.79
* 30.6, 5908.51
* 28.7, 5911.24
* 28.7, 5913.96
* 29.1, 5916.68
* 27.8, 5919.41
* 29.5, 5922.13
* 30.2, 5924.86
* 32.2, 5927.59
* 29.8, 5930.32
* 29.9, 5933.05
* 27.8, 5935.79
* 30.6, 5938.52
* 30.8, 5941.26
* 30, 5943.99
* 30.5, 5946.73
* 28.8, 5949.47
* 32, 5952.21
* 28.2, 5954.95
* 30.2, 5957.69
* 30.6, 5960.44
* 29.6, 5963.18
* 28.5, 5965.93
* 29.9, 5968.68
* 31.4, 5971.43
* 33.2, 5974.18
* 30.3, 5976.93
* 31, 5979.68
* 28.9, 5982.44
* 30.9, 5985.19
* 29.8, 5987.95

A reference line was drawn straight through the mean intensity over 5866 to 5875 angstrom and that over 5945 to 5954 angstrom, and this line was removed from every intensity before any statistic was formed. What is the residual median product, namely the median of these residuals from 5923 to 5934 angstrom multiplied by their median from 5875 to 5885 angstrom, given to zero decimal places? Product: 0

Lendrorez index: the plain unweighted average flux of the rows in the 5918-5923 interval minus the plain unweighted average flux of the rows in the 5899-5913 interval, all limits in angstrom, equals 0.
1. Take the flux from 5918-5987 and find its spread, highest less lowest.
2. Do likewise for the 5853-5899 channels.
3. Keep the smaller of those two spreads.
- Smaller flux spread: 5.4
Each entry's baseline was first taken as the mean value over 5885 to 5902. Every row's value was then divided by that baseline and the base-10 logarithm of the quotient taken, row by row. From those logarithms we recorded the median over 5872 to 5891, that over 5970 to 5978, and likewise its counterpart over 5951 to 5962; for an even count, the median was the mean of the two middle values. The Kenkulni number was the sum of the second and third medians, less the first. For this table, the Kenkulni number 0.17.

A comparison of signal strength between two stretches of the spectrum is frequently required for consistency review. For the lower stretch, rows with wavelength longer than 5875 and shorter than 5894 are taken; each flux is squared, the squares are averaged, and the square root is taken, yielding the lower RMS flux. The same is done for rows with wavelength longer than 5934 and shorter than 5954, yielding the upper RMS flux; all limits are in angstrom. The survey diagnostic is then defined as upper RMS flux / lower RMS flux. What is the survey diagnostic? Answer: 1.16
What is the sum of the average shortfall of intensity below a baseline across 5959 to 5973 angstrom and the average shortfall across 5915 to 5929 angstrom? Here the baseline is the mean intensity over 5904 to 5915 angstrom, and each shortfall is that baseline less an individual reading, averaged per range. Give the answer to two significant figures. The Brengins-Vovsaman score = -1.2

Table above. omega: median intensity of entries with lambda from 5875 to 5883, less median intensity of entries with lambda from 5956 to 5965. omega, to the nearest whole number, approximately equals -3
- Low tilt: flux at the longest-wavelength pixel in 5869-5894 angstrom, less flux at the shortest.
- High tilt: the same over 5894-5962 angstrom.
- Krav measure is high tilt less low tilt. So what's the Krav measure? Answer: 13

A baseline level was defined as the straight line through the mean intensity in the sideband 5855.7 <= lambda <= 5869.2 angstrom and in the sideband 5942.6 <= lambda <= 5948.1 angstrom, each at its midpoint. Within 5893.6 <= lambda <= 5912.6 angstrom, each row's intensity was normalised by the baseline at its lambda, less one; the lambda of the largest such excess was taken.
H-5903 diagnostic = 5908.51 angstrom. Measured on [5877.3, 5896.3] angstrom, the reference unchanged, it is 5878.66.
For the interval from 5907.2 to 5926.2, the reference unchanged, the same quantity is 5908.51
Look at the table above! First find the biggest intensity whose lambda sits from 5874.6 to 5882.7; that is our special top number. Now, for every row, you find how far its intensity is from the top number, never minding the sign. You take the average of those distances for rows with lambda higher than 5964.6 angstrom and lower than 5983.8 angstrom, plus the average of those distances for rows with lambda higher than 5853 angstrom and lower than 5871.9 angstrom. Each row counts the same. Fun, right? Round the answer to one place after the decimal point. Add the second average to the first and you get 2.5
